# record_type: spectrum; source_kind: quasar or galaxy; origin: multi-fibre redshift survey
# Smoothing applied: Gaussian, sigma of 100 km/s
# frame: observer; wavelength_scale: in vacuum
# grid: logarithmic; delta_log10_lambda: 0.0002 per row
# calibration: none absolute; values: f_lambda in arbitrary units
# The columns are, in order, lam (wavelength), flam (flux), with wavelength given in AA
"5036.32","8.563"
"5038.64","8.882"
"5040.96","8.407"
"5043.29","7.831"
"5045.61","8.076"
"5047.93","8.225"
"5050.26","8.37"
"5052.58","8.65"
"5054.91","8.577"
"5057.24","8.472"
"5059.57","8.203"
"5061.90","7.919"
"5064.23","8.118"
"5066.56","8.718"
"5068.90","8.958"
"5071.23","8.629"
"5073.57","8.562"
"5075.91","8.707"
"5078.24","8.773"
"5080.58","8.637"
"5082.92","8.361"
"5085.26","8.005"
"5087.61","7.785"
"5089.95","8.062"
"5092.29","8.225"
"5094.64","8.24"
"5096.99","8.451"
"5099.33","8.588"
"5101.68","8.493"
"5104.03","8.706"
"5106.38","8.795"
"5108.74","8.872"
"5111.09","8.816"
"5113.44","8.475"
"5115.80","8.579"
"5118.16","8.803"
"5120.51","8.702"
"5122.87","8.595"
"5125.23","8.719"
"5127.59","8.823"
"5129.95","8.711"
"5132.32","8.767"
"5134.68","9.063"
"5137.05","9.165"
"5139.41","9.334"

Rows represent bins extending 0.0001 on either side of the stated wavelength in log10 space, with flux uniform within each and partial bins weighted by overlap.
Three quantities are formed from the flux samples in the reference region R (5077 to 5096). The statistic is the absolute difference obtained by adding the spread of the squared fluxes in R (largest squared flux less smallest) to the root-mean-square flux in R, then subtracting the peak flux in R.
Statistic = 15.9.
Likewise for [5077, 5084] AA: 6.9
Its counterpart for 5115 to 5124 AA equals 3.8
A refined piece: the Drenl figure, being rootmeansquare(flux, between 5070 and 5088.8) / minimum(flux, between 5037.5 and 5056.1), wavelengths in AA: 1.08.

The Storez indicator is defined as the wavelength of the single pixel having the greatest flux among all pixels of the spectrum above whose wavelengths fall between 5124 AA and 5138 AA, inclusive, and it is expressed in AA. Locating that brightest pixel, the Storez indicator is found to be 5137.05 AA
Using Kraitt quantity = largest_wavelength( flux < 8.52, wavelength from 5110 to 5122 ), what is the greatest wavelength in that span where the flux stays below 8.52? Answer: 5113.44 AA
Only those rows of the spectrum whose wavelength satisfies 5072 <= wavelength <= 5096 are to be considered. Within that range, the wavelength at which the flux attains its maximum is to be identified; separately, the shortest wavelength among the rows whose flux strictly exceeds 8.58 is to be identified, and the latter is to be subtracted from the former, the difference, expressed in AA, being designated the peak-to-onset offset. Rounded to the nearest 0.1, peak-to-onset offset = 2.3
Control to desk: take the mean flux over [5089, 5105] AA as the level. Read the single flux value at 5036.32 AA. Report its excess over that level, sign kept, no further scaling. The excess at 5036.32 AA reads 0.17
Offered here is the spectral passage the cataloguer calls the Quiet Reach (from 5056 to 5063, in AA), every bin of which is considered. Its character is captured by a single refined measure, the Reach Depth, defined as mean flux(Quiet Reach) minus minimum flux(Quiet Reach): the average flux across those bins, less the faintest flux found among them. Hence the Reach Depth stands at 0.28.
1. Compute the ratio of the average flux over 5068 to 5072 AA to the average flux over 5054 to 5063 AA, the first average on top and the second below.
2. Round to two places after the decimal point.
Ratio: 1.06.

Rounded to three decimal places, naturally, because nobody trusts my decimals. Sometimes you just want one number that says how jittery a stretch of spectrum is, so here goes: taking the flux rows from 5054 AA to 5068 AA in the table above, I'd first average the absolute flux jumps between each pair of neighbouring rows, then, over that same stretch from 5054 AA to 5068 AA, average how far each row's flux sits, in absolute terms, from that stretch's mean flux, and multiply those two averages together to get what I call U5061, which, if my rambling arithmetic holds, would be 0.074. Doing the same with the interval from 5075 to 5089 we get 0.069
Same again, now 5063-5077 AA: 0.051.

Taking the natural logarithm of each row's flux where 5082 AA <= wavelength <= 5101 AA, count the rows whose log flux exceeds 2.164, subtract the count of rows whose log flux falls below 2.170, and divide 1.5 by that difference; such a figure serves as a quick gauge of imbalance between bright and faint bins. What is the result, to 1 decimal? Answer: -0.2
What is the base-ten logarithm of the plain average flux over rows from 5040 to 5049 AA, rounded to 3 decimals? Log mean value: 0.910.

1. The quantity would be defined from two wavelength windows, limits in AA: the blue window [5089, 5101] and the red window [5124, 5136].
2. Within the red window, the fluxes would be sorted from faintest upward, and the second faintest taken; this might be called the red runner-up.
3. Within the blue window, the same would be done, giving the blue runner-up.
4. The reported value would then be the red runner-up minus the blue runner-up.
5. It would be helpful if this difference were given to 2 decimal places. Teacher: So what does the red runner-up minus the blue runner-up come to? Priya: 0.49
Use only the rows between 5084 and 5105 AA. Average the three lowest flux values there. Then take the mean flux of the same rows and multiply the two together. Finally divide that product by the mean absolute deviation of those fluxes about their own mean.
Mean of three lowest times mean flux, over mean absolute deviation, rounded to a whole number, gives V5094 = 269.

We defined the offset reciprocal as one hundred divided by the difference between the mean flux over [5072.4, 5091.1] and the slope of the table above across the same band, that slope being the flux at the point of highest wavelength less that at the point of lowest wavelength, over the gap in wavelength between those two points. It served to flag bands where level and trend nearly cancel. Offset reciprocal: 11.9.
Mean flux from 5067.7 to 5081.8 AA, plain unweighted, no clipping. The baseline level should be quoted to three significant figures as 8.71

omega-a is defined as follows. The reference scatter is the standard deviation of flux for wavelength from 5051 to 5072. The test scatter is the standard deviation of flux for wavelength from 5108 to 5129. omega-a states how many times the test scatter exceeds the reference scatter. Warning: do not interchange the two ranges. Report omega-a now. 0.41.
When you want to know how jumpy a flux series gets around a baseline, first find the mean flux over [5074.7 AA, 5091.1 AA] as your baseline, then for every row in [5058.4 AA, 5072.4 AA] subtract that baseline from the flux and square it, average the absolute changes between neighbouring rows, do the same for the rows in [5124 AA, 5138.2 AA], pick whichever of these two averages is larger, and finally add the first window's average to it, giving 0.37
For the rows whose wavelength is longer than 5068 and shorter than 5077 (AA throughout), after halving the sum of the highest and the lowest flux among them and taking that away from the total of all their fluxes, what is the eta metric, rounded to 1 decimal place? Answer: 26.1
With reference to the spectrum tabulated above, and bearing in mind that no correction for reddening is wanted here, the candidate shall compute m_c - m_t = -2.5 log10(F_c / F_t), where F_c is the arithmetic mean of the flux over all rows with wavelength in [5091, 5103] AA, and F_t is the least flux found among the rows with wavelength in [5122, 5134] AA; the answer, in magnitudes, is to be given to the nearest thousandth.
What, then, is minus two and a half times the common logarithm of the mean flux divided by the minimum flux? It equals 0.025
